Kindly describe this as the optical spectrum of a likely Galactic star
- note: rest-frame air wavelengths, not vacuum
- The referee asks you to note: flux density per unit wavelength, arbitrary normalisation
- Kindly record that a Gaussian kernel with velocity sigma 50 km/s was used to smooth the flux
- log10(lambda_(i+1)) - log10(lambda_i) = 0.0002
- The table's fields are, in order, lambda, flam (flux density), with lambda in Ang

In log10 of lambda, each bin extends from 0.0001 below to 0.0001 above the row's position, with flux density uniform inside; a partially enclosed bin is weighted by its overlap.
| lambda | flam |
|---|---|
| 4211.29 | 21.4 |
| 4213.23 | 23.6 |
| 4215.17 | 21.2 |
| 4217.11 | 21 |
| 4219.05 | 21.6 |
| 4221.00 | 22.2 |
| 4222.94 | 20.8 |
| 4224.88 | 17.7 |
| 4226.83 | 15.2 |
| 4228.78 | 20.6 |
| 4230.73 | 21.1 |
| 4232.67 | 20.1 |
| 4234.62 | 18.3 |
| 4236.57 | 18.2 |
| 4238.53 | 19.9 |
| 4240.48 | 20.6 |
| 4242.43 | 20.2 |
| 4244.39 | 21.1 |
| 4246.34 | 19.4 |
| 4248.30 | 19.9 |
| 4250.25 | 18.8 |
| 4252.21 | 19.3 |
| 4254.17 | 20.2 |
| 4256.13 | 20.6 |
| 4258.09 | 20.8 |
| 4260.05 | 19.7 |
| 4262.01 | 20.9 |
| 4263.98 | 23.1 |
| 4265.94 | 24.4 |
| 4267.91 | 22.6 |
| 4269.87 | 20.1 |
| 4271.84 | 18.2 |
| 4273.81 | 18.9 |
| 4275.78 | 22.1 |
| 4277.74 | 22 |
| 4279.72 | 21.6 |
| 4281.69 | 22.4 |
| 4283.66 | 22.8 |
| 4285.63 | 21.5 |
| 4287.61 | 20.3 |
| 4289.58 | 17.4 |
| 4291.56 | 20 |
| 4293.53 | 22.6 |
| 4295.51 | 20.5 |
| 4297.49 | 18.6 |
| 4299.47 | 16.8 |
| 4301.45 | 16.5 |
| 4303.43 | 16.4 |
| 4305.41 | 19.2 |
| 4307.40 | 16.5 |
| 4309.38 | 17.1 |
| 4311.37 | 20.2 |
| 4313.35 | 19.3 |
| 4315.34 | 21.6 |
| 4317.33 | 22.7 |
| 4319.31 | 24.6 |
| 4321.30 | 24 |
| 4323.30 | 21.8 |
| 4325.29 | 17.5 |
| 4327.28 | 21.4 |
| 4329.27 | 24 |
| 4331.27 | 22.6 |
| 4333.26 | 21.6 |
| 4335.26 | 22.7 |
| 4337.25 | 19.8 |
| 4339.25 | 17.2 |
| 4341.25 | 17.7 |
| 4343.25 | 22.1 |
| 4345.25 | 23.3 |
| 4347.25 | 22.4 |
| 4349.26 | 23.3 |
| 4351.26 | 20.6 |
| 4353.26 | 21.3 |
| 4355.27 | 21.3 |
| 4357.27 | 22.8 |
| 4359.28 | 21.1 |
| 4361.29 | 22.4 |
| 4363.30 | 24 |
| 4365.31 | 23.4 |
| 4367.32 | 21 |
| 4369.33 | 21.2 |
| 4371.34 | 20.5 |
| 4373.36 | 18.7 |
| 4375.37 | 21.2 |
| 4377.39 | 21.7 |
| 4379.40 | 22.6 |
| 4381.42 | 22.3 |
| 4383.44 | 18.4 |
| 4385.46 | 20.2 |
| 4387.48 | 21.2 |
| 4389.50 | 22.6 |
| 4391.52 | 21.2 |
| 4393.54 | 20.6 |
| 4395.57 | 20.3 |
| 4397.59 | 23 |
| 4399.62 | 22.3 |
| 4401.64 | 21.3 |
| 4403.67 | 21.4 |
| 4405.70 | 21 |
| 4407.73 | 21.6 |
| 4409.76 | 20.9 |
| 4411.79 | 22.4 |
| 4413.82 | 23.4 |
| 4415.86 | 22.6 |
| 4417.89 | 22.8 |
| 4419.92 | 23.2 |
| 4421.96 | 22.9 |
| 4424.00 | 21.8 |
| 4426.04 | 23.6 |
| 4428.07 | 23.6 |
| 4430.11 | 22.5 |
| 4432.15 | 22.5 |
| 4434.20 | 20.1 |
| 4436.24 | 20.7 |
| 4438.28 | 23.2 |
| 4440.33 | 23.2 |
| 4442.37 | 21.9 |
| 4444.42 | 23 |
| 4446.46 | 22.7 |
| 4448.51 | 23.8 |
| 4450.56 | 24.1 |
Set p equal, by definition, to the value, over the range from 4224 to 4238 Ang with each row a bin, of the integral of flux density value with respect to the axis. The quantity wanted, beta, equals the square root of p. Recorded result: 16.2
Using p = 263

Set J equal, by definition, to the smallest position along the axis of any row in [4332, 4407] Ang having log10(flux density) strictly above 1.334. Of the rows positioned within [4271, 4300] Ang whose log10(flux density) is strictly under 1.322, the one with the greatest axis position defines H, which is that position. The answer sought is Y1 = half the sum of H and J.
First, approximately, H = 4299.47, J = 4333.26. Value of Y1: 4316.4 Ang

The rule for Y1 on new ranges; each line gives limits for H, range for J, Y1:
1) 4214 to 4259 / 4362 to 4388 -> 4310.7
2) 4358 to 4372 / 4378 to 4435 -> 4375.4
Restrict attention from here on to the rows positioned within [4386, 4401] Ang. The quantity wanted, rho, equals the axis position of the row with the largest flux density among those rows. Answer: 4397.59 Ang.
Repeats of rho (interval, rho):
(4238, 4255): 4244.39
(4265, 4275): 4265.94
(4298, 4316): 4315.34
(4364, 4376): 4365.31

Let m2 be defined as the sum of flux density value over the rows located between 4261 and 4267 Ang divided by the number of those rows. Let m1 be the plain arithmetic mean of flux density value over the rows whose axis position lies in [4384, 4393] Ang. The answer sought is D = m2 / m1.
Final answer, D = 1.07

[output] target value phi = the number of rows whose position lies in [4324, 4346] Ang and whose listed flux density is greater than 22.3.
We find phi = 4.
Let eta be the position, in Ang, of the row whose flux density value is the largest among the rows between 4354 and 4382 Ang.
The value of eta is 4363.30 Ang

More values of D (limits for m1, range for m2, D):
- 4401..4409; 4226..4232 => 0.89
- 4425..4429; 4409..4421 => 0.96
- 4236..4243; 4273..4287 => 1.10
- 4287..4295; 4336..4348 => 1.02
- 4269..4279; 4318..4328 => 1.08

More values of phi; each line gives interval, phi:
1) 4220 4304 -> 6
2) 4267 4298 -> 4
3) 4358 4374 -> 3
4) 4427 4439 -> 4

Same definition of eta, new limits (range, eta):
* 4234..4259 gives 4244.39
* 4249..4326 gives 4319.31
